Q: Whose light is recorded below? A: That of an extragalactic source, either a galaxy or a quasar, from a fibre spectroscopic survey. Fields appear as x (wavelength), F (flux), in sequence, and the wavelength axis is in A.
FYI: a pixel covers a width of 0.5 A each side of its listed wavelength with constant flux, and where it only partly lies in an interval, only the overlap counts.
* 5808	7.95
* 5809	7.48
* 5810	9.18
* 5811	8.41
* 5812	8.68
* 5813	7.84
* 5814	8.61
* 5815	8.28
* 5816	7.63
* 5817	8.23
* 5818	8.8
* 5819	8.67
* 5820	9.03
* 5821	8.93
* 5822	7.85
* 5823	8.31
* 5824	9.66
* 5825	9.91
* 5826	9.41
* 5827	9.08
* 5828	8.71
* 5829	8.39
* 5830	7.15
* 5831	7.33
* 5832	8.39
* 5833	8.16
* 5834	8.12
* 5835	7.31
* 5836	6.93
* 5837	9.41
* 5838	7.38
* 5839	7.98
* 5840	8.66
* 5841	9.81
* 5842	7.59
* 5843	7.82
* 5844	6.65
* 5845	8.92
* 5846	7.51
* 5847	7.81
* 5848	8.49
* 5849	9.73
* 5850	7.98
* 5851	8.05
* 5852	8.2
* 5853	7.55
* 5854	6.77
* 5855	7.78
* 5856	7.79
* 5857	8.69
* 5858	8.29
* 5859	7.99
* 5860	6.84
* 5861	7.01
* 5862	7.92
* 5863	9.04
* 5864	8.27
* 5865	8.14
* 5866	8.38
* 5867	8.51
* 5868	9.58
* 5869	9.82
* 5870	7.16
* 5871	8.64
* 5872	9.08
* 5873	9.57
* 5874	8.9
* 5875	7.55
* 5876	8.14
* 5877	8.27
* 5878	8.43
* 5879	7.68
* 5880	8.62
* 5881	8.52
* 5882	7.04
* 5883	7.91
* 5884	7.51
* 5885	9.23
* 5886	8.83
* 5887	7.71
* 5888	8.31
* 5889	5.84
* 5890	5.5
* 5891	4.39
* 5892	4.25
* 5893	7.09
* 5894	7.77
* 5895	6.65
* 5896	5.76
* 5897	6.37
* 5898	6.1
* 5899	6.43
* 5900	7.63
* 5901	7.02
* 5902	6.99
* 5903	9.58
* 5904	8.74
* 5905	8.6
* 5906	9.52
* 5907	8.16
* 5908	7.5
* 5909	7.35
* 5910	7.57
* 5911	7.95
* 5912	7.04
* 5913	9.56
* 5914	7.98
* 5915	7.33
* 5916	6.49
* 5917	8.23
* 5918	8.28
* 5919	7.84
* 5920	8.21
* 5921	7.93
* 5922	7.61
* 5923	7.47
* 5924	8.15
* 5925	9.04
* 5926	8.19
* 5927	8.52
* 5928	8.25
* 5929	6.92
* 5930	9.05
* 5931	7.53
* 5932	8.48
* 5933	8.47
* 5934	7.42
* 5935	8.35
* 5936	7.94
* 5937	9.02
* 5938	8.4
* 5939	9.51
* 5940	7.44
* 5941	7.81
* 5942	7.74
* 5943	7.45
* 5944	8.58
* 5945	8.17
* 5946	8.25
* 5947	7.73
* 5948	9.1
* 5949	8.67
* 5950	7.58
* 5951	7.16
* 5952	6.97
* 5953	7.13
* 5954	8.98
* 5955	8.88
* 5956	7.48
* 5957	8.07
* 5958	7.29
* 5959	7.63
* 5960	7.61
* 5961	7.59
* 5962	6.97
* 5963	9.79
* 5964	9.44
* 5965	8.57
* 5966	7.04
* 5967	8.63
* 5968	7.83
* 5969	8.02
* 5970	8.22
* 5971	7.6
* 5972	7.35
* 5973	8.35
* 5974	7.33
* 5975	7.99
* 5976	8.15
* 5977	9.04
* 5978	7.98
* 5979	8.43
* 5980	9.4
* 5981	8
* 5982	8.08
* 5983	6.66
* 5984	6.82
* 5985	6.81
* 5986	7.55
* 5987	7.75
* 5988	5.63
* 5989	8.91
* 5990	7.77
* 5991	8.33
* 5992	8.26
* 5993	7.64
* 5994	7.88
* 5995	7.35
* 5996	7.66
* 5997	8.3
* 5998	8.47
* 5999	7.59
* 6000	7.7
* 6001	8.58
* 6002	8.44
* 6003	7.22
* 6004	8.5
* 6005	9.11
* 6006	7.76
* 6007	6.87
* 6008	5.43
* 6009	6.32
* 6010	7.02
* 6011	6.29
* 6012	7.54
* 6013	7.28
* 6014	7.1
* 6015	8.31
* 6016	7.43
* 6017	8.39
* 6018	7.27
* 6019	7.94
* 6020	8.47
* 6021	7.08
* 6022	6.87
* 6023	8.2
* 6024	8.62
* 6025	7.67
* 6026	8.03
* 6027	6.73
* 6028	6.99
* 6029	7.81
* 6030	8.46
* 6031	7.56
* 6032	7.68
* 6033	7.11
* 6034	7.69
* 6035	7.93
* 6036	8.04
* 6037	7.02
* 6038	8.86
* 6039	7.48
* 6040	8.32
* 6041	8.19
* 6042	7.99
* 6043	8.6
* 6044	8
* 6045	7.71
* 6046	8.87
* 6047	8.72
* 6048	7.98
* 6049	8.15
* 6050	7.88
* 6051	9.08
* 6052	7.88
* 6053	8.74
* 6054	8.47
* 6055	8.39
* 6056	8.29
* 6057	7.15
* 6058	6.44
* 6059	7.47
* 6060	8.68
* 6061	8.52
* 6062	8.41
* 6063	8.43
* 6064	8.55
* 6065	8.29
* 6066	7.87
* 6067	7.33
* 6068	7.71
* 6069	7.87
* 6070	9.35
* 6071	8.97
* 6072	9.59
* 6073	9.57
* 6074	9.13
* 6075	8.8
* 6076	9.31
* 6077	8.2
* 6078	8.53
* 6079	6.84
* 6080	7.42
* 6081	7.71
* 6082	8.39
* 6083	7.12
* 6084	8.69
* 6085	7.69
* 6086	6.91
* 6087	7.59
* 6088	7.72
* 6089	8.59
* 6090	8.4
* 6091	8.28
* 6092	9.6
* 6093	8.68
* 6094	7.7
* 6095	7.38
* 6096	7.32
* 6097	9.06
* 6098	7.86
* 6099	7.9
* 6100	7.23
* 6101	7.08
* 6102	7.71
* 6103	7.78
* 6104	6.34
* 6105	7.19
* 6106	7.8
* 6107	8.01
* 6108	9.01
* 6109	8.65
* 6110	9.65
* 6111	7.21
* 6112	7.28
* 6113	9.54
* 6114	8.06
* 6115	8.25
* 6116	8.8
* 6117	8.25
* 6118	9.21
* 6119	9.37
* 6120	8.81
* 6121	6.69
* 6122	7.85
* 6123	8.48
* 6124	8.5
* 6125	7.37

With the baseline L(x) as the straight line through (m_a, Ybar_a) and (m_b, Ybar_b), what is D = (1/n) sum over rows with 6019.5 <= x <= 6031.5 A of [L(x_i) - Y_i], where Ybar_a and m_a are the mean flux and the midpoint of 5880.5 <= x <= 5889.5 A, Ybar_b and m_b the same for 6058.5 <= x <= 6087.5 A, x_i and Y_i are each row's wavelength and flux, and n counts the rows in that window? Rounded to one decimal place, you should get 0.4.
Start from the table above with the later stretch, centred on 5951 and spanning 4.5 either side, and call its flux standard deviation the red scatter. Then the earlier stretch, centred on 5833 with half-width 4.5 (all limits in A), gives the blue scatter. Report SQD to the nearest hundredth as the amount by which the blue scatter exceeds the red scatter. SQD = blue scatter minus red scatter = -0.08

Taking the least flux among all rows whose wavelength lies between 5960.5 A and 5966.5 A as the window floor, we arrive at 6.97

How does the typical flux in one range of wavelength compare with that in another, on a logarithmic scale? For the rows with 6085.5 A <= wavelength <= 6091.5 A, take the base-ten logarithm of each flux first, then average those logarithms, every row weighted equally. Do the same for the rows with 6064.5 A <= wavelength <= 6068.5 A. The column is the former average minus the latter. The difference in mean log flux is 0.006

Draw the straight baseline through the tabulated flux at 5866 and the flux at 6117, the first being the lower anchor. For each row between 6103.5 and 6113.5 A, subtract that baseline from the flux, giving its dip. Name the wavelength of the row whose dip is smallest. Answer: 6104 A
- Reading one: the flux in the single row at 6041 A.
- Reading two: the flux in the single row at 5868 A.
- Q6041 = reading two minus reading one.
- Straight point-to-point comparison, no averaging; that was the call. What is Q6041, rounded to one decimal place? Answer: 1.4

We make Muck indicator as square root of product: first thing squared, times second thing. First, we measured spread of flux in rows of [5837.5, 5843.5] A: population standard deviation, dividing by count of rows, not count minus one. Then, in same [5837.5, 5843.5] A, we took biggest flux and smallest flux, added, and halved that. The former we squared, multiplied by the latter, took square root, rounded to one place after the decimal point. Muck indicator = 2.4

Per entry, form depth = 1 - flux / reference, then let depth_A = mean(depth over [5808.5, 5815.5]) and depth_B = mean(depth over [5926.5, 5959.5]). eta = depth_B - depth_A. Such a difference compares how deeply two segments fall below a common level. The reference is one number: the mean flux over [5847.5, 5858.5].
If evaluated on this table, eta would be 0.04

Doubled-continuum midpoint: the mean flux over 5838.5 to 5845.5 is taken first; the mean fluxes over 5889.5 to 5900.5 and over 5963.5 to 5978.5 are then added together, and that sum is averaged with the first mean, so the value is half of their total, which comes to 11.2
